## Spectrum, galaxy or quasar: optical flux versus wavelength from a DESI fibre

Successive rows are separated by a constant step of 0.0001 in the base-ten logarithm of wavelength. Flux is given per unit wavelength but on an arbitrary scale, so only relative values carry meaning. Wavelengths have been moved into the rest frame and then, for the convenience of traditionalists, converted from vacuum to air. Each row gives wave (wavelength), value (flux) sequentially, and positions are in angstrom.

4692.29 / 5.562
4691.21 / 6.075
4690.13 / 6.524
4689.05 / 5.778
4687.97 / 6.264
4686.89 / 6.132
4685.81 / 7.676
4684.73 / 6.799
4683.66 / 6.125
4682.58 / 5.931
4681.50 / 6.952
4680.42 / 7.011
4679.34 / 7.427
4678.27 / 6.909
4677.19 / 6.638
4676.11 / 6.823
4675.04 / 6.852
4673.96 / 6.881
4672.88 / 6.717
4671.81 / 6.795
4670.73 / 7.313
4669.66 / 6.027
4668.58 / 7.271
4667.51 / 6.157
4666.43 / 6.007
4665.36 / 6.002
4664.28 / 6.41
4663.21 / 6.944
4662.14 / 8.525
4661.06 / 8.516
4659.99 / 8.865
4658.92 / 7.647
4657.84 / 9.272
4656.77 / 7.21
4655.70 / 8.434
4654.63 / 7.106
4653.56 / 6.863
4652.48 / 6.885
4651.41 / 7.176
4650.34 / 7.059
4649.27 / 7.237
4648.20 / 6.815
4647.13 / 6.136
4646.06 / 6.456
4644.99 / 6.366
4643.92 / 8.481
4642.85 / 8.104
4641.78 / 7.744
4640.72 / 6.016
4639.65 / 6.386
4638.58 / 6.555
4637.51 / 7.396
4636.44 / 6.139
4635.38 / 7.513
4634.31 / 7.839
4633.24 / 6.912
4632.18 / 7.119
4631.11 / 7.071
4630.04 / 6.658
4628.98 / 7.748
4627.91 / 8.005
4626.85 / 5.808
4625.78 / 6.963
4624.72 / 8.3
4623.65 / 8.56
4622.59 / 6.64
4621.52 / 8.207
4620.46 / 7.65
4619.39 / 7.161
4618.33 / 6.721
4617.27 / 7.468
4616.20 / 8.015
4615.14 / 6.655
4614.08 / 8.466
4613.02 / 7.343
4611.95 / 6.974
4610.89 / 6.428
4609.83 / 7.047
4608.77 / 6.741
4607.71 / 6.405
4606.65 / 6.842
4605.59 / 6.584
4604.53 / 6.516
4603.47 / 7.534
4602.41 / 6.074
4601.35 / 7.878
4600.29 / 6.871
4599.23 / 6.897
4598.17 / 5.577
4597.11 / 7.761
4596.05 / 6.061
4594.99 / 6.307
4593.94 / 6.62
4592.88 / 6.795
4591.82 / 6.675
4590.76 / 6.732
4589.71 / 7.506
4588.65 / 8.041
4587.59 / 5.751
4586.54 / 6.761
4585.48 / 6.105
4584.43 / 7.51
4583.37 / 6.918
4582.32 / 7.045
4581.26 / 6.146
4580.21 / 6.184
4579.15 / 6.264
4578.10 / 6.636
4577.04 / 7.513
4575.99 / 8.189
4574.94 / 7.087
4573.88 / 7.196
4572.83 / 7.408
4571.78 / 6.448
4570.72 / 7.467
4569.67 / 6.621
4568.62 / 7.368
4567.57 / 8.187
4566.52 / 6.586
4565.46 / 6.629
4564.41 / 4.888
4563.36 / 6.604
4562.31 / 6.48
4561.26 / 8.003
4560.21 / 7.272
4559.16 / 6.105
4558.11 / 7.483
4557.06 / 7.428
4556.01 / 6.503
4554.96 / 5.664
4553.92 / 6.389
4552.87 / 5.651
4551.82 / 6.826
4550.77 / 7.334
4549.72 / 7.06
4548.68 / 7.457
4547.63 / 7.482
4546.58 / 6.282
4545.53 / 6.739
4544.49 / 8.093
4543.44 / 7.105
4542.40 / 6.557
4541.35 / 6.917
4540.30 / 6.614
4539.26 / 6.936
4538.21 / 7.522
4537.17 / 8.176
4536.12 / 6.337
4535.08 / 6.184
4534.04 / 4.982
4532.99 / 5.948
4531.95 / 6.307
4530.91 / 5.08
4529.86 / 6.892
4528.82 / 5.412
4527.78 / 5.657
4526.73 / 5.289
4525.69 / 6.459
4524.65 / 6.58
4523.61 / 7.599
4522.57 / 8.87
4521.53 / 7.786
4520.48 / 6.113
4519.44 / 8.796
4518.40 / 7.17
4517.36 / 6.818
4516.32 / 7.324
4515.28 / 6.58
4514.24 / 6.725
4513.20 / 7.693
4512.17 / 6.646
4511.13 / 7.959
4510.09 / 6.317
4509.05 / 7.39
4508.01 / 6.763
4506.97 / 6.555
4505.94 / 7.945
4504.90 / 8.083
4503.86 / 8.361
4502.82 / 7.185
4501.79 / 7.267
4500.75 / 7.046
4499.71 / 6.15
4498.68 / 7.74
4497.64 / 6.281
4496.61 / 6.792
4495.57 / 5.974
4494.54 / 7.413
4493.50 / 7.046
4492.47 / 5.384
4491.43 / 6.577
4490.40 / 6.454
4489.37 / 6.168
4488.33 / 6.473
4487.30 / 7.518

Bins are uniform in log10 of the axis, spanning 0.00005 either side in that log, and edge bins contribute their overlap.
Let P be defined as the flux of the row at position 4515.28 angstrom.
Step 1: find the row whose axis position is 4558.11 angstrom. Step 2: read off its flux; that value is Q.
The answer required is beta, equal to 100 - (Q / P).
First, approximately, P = 6.58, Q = 7.483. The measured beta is 98.9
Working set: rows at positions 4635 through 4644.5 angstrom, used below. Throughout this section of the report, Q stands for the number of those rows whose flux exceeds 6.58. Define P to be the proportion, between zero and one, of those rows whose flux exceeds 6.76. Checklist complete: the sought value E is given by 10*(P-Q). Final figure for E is -44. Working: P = 0.56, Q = 5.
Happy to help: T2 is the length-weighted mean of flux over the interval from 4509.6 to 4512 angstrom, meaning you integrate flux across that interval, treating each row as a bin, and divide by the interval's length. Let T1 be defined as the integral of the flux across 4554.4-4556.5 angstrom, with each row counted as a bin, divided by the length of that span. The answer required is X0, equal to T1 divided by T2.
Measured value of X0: 0.86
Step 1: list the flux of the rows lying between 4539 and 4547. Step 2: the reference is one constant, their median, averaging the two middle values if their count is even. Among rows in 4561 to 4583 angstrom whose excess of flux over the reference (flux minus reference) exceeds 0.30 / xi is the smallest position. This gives 4561.26 angstrom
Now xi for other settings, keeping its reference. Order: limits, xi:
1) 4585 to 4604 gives 4588.65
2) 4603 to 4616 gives 4603.47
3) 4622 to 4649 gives 4623.65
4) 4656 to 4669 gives 4656.77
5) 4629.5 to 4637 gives 4634.31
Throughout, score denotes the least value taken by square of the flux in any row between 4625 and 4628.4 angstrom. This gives 34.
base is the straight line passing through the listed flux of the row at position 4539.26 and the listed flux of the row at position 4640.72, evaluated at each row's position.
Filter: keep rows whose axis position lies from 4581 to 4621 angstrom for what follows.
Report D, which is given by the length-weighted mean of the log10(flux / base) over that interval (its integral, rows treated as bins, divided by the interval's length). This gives 0.033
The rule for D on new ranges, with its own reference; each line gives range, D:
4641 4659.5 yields 0.090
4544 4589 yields 0.009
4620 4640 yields 0.071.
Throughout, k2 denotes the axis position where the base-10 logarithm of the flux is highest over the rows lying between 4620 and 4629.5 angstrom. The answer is 4623.65 angstrom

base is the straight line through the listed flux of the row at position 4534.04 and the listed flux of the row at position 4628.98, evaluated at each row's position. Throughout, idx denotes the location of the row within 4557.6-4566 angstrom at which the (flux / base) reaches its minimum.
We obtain 4564.41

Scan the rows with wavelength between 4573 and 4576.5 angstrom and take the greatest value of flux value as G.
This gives 8.189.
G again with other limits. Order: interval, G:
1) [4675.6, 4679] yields 6.909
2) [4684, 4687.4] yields 7.676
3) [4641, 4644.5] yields 8.481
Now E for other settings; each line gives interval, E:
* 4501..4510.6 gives -62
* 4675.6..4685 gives -63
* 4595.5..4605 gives -44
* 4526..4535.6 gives -9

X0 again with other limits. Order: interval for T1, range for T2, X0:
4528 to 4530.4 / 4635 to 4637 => 0.89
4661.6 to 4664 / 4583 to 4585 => 1.05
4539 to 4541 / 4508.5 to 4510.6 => 0.99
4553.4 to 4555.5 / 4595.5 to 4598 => 0.90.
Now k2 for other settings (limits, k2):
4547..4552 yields 4547.63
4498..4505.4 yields 4503.86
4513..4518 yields 4513.20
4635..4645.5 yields 4643.92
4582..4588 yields 4584.43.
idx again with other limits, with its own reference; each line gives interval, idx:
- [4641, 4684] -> 4682.58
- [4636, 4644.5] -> 4640.72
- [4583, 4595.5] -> 4587.59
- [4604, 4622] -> 4610.89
